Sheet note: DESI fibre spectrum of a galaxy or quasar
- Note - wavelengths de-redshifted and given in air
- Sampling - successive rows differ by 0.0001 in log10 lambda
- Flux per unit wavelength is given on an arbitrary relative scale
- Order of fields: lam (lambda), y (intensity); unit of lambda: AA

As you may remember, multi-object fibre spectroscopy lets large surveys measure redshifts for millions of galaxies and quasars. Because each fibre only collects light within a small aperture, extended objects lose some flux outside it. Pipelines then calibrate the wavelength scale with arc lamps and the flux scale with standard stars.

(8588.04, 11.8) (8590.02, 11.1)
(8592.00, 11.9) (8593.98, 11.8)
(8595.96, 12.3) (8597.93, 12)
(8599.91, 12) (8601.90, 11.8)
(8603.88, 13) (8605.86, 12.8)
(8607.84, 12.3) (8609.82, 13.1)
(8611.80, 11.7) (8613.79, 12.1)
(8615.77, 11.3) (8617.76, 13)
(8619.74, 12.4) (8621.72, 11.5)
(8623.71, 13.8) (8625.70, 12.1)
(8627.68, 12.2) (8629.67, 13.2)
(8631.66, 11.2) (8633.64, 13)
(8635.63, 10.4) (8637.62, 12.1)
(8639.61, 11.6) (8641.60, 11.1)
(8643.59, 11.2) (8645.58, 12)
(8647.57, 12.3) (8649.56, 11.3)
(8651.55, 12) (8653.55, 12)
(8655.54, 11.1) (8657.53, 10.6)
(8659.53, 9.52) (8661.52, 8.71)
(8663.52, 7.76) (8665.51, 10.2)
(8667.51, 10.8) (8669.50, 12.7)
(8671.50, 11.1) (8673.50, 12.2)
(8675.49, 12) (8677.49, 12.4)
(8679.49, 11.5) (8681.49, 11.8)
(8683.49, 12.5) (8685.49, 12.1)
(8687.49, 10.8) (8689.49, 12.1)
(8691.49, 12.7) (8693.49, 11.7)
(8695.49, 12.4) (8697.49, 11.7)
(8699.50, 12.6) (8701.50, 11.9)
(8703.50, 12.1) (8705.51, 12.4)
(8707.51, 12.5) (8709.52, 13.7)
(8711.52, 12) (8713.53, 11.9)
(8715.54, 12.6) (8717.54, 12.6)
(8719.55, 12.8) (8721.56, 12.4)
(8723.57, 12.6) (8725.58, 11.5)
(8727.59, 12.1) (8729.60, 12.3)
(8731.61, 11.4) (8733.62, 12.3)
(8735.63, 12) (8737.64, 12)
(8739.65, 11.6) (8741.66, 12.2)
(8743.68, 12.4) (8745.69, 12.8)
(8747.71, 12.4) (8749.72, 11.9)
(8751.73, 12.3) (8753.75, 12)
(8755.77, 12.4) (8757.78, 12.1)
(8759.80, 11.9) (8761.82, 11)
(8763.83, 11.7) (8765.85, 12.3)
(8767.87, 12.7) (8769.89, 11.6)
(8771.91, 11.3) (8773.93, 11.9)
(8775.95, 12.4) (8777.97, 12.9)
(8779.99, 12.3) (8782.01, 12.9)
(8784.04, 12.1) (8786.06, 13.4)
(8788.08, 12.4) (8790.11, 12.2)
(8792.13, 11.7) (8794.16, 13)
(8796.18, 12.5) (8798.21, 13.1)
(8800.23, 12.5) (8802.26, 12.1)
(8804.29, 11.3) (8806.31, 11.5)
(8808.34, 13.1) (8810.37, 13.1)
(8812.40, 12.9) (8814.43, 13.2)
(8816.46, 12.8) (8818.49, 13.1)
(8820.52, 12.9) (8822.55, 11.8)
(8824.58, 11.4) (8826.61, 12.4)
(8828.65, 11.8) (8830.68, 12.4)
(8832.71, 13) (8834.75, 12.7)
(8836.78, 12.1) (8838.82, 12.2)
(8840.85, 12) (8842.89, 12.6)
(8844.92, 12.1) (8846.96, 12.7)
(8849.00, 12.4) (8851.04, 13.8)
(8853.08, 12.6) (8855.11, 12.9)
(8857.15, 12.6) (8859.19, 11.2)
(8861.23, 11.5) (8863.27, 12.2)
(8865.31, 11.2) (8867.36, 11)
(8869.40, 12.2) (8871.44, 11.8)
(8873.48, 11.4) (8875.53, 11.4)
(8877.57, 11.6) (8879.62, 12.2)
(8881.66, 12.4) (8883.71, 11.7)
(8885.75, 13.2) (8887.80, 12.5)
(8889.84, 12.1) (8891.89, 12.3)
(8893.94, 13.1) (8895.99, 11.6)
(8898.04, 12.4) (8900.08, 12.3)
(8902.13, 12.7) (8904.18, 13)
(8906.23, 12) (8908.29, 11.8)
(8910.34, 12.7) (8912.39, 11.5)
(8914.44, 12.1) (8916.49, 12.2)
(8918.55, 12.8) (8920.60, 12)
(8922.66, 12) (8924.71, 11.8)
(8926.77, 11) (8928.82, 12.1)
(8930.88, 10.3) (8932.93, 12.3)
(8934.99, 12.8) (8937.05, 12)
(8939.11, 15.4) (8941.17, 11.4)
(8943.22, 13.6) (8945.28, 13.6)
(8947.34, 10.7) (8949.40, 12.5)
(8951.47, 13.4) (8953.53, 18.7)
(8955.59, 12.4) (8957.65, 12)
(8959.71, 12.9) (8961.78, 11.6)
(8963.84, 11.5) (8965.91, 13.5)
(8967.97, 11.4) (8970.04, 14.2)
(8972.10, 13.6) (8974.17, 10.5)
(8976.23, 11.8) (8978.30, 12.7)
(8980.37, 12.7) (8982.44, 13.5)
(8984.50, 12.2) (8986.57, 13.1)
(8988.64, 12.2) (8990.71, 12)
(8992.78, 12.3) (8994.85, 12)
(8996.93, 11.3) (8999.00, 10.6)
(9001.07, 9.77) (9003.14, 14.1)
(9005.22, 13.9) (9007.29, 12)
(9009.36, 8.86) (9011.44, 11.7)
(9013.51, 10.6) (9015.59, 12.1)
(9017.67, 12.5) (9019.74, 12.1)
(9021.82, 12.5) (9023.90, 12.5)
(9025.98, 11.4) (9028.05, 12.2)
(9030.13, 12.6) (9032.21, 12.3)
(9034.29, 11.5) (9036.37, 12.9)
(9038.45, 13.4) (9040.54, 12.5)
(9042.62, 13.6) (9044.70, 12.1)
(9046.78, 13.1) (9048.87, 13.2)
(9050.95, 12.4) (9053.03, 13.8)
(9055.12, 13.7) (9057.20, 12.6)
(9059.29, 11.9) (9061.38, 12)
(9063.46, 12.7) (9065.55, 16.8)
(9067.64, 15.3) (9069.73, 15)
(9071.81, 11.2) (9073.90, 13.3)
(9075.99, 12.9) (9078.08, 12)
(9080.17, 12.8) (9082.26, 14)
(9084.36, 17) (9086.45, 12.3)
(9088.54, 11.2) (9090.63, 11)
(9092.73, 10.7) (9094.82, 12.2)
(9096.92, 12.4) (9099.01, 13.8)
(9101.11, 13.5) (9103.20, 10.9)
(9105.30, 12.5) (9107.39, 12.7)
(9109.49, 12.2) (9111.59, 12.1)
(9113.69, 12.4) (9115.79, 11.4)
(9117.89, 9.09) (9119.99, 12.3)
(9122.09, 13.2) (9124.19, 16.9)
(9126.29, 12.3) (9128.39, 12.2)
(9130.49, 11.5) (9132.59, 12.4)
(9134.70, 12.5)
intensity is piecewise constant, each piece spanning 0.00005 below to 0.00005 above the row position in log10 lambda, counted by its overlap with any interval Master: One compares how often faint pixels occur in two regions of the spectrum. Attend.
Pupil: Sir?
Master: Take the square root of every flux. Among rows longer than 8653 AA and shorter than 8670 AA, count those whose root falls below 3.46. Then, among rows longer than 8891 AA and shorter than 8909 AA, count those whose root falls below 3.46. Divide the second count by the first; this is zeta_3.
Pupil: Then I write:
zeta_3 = 0.29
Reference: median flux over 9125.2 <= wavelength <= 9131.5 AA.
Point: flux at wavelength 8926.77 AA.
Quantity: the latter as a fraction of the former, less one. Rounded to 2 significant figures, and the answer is -0.098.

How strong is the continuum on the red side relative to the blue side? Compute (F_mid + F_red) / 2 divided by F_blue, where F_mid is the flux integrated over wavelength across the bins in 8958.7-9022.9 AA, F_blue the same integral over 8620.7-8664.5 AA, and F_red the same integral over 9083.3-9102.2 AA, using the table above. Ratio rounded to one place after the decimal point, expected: 1.0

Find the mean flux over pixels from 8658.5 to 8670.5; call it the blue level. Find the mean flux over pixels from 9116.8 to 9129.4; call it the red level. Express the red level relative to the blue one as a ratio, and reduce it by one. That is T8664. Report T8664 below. 0.27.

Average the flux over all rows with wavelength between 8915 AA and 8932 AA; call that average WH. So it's 11.8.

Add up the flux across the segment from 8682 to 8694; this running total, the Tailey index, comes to 72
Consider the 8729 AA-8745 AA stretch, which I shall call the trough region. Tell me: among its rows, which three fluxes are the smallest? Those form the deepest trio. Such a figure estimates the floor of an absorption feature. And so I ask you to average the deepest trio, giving 11.7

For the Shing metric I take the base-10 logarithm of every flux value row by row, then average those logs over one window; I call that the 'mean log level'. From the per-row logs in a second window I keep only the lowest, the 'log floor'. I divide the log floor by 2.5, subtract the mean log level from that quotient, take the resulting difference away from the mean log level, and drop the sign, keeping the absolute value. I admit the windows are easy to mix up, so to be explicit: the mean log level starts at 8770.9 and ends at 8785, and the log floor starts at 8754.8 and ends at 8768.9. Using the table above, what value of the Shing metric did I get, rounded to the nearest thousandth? 1.759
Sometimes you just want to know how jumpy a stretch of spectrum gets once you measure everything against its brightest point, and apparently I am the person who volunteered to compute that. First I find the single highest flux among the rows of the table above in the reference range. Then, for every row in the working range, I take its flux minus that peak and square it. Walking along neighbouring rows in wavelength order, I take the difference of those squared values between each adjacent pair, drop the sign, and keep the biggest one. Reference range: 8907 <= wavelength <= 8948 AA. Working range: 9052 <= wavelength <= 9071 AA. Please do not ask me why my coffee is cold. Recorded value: 5.3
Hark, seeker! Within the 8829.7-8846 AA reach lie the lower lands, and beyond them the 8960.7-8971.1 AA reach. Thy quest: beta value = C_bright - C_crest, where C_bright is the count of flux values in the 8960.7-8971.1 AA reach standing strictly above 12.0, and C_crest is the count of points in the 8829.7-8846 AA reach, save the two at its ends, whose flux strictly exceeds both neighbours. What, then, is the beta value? -1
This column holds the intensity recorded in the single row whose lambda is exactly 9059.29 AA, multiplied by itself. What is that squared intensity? 141.6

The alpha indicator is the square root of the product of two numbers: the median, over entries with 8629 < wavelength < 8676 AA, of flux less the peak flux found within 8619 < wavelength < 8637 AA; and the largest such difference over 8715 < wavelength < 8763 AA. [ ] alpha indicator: 1.6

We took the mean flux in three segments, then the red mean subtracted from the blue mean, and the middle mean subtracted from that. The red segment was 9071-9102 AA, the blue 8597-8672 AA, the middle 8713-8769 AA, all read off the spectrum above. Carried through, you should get -13.2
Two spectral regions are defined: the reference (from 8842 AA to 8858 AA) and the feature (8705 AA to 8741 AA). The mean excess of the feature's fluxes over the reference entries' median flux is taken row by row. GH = -0.34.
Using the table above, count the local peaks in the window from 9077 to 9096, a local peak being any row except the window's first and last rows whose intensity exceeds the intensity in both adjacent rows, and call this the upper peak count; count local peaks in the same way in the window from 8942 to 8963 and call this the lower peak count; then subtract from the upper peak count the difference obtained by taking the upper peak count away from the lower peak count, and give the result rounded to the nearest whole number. 0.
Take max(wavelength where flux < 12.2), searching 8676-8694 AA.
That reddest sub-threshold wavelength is 8693.49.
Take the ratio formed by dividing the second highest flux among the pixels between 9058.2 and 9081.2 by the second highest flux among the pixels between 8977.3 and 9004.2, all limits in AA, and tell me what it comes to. 1.13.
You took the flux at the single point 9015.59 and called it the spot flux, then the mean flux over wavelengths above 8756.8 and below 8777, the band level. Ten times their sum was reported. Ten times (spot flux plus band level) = 240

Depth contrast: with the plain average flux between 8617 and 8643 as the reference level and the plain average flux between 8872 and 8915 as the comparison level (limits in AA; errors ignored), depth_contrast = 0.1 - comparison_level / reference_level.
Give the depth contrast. -0.91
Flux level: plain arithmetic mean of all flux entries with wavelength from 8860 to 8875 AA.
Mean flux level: 11.6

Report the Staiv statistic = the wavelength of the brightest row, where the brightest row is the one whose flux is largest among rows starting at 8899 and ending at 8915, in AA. 8904.18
